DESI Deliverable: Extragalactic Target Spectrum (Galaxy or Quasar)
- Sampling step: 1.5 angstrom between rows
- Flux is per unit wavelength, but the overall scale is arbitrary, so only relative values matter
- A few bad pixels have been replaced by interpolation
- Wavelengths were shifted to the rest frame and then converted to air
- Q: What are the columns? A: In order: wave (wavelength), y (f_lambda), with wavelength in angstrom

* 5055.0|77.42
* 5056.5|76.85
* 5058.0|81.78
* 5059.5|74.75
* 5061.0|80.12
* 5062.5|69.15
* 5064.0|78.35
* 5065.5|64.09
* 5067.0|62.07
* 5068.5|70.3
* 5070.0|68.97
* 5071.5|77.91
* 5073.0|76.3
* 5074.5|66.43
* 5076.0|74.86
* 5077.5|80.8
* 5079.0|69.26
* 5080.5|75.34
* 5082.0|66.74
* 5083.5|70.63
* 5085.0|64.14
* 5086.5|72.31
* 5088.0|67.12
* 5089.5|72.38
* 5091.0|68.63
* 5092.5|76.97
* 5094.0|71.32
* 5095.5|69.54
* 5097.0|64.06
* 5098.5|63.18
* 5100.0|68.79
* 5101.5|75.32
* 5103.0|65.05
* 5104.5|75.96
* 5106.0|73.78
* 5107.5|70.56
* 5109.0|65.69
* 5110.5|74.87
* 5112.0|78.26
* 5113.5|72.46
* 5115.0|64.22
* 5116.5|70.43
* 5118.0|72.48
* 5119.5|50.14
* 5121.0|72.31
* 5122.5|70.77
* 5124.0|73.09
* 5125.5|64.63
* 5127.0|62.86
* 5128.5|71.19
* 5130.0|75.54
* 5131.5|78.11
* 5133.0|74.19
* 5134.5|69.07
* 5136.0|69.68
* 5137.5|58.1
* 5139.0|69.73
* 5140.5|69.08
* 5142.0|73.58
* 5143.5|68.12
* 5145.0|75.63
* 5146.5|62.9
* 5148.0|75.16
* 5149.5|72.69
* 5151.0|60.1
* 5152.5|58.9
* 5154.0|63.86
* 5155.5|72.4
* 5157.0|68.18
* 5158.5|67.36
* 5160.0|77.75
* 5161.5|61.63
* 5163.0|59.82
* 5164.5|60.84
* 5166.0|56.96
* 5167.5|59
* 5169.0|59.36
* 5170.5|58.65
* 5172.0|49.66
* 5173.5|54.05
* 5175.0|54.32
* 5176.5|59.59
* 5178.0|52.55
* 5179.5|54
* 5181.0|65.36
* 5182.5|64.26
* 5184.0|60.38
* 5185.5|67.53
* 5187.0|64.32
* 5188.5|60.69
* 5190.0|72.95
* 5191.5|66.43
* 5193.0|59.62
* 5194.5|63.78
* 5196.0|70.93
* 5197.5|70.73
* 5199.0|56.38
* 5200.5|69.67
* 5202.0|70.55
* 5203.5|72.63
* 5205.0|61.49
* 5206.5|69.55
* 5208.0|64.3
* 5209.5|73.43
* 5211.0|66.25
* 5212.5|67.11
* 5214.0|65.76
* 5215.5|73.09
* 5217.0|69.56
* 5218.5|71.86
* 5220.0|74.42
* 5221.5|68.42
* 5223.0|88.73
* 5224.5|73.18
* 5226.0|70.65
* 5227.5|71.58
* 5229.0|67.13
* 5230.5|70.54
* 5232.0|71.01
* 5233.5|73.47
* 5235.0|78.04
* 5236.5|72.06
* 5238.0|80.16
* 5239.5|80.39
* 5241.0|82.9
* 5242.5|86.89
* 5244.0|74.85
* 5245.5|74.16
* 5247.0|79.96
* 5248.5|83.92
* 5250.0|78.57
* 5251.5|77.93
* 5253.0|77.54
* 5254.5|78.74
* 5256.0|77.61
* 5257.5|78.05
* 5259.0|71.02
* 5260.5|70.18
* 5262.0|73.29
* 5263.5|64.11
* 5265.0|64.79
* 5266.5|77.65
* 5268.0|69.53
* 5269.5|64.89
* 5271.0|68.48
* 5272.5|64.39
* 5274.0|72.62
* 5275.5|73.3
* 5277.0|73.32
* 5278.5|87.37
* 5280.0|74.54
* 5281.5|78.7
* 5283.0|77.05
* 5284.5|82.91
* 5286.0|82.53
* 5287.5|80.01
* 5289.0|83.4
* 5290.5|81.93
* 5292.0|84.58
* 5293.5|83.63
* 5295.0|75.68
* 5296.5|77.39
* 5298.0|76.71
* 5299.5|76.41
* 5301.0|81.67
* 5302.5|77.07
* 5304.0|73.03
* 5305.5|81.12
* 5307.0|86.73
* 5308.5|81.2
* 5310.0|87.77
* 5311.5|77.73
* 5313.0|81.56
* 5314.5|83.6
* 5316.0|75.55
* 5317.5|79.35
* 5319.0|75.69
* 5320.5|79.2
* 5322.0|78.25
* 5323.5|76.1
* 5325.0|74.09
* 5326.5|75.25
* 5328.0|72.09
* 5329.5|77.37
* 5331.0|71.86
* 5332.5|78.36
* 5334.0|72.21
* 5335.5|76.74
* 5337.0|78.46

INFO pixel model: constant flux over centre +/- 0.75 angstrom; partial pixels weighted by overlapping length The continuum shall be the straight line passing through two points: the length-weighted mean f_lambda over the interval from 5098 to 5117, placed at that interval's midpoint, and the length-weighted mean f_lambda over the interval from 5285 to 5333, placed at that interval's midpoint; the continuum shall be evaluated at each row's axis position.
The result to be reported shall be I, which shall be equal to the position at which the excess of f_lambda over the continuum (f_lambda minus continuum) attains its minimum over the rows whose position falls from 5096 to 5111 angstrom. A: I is 5098.5 angstrom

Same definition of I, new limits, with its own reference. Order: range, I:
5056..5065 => 5062.5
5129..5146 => 5137.5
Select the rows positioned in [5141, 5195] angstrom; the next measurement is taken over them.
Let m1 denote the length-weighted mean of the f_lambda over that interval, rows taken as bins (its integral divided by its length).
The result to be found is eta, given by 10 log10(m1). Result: 18.0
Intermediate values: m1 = 63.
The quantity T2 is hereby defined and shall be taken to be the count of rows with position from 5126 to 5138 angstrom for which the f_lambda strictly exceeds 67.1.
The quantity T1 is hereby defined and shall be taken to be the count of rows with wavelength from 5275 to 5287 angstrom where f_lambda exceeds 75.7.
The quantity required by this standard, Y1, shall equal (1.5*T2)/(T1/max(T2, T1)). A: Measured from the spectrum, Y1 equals 11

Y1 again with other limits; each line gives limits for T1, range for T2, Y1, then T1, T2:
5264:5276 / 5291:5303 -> 96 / 1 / 8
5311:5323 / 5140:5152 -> 9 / 6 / 6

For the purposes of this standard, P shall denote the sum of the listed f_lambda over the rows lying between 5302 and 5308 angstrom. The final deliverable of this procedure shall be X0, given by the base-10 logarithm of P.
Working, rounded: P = 318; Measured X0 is 2.50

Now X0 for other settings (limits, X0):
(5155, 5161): 2.46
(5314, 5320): 2.50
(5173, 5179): 2.34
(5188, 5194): 2.41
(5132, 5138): 2.43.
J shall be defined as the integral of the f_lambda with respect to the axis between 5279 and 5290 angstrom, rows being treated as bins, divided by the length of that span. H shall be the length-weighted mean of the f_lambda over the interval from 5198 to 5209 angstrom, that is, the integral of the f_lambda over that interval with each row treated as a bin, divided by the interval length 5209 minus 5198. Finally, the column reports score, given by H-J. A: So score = -13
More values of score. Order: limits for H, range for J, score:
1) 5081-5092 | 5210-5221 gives -1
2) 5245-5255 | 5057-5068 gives 6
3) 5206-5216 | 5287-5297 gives -13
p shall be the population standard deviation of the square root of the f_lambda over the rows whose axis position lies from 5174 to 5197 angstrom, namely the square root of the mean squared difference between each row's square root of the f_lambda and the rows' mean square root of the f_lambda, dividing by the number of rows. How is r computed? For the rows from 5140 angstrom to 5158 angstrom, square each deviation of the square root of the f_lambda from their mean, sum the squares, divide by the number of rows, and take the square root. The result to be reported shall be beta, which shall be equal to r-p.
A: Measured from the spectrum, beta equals -0.03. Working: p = 0.367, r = 0.34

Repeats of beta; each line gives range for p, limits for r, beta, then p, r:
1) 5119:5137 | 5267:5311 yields -0.09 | 0.444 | 0.35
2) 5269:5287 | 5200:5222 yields -0.18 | 0.394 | 0.22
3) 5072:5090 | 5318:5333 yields -0.14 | 0.277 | 0.14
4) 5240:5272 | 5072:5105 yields -0.08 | 0.361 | 0.28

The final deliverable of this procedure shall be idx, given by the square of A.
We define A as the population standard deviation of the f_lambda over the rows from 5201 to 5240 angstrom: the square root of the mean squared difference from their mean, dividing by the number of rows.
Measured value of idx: 30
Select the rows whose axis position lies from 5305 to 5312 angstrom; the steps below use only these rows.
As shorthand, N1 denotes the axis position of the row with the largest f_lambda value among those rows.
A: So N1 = 5310.0 angstrom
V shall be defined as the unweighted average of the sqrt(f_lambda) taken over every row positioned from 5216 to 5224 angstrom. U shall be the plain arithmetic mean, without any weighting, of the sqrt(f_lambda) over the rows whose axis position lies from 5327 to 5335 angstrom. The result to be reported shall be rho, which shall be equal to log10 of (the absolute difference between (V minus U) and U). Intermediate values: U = 8.6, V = 8.63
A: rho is 0.94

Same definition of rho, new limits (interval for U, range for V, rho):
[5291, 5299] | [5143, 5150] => 0.97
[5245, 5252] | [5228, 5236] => 0.97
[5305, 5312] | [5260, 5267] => 0.99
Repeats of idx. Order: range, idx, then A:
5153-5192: 43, 6.5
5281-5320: 14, 3.7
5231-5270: 33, 5.7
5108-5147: 38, 6.2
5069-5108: 22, 4.6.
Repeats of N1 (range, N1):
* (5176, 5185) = 5181.0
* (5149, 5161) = 5160.0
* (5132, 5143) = 5133.0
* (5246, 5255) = 5248.5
